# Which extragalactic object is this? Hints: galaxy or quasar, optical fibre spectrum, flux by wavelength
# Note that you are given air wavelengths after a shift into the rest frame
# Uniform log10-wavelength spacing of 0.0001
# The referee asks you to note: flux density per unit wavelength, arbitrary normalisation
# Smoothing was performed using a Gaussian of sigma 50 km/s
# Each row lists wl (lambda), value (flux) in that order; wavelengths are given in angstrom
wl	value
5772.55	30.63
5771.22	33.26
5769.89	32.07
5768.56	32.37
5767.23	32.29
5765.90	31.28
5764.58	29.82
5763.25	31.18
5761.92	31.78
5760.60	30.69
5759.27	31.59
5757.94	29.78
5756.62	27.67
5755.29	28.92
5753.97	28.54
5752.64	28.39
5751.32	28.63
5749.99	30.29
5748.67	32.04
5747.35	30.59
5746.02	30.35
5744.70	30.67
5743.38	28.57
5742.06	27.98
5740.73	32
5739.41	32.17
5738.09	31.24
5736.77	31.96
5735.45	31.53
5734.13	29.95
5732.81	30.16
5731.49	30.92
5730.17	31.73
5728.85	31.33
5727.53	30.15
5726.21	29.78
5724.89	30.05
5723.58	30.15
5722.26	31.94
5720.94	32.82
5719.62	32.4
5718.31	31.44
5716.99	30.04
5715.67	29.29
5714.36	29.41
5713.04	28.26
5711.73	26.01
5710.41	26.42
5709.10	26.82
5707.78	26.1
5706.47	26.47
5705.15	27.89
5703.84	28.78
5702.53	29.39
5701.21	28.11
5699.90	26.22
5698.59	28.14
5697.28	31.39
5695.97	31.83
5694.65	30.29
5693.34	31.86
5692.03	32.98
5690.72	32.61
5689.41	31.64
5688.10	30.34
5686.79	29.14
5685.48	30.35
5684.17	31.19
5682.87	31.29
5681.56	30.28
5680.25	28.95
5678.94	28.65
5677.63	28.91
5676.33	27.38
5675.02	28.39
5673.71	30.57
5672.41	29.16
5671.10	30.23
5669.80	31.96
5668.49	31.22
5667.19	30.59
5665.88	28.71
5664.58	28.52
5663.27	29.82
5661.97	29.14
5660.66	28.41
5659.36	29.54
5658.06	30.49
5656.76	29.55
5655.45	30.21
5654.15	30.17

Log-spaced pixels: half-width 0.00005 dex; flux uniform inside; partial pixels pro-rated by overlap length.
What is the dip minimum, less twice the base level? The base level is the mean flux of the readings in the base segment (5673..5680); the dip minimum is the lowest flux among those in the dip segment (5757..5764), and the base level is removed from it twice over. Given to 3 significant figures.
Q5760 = -27.8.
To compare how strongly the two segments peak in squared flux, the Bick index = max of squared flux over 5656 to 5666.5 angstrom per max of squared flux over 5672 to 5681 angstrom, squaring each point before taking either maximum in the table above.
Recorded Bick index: 0.99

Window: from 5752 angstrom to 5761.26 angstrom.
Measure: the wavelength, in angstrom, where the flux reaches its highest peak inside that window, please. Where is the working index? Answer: 5759.27 angstrom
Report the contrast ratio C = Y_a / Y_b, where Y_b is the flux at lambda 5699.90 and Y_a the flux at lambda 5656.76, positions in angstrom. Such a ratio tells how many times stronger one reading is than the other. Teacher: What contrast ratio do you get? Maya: 1.13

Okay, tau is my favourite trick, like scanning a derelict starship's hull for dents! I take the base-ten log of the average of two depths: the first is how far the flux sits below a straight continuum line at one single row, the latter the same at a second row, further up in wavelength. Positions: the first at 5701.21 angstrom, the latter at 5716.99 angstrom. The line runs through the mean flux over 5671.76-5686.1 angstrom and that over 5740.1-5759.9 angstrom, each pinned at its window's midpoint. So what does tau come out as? -0.25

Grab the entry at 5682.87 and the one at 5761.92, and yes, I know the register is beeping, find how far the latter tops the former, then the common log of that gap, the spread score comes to -0.31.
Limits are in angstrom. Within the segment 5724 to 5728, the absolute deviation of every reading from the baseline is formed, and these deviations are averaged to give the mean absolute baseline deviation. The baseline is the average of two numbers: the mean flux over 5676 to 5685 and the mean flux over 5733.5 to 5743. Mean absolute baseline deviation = 0.3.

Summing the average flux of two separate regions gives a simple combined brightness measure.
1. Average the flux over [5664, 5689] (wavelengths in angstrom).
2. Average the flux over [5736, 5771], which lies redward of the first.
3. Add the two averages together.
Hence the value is 60.3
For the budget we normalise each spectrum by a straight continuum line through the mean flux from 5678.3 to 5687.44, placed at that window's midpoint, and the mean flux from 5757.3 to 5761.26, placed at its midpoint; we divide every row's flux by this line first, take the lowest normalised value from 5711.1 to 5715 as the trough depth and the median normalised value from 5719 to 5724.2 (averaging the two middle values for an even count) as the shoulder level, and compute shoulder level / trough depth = 1.23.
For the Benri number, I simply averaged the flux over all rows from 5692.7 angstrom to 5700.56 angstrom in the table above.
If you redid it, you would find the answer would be 30.0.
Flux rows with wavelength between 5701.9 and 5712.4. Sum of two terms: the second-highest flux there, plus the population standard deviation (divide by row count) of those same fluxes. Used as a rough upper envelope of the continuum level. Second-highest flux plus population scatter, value 30.0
